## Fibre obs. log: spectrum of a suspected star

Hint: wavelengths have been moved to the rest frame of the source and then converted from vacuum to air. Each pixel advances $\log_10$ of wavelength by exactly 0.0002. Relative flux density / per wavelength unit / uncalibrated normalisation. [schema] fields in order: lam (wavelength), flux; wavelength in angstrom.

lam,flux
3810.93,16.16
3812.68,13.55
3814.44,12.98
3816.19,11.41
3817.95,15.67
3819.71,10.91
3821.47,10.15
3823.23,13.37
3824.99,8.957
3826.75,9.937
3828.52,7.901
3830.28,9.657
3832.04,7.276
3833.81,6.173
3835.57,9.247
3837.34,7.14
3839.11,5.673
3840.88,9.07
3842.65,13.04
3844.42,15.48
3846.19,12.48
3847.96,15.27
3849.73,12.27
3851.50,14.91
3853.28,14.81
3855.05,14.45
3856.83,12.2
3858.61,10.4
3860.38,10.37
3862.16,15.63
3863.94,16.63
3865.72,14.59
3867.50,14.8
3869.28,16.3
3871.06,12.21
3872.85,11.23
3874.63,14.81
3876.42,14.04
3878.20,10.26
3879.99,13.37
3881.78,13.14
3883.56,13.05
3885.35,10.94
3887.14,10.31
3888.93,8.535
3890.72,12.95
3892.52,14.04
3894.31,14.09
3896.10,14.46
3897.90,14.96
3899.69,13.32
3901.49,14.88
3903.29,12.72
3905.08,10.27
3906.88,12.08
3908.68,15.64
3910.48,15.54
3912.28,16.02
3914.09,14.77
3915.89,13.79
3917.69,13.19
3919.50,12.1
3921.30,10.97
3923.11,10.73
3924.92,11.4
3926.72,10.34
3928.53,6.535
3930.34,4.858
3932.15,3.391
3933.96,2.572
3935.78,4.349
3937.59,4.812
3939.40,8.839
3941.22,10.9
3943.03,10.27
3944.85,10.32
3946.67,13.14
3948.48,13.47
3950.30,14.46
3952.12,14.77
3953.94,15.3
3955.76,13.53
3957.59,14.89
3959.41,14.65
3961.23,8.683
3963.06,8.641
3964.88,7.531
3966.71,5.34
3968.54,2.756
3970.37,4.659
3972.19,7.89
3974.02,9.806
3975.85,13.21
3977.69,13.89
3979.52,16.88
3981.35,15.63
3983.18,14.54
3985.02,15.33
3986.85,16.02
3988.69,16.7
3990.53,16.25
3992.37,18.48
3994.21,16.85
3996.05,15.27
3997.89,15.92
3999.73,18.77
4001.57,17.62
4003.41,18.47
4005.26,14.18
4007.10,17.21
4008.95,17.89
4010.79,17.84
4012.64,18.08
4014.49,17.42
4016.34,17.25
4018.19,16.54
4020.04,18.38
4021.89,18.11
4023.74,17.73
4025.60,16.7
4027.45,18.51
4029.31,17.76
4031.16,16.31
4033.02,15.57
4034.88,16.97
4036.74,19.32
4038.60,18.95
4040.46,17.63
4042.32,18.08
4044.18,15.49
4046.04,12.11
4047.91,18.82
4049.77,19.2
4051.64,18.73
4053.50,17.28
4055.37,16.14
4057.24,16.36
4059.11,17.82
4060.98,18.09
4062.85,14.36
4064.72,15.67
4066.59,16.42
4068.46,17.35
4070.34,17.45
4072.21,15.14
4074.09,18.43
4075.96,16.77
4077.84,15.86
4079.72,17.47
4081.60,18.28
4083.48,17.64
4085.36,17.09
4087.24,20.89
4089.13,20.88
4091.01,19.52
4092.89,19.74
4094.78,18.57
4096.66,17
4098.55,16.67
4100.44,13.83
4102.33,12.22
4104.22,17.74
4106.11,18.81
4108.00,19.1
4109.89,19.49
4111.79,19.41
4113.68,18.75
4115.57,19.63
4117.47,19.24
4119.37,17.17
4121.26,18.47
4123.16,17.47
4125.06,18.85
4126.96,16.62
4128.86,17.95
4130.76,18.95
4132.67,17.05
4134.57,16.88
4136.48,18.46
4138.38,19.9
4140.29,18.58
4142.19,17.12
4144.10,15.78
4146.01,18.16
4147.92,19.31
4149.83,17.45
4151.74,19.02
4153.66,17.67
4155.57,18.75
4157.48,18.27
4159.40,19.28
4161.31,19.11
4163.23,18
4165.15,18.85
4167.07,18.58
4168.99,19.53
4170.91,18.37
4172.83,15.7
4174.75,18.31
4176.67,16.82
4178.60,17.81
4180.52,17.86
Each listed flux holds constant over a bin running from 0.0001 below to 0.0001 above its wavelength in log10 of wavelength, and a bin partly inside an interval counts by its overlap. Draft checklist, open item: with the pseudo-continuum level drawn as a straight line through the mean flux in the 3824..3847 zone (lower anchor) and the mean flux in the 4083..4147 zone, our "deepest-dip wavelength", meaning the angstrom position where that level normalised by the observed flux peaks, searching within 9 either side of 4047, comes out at 4046.04 angstrom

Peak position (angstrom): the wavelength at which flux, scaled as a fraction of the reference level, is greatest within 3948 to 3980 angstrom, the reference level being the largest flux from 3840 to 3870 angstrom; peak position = 3979.52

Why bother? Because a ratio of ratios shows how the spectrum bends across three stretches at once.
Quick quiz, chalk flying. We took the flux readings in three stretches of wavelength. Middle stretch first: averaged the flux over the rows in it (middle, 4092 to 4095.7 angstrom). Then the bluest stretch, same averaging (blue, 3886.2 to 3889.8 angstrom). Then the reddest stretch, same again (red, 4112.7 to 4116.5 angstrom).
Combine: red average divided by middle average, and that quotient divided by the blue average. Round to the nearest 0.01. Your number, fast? 0.11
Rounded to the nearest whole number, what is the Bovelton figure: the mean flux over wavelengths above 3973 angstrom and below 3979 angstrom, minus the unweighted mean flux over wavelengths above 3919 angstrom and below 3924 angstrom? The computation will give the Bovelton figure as 1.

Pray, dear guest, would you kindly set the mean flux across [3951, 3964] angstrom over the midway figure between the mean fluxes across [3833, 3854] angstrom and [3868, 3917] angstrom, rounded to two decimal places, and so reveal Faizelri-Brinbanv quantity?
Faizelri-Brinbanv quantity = 1.05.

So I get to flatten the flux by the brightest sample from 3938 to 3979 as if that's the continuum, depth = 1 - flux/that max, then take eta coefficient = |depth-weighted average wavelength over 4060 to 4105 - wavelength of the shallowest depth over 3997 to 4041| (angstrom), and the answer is 46.6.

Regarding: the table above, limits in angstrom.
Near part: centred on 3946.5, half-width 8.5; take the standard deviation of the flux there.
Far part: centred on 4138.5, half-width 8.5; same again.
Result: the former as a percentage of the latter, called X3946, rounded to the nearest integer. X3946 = 185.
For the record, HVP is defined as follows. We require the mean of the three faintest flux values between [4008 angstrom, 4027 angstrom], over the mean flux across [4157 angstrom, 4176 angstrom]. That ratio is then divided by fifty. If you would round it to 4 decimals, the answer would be 0.0183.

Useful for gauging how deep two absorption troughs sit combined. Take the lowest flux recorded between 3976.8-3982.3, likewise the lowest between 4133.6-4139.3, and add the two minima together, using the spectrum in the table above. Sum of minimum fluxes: 30.8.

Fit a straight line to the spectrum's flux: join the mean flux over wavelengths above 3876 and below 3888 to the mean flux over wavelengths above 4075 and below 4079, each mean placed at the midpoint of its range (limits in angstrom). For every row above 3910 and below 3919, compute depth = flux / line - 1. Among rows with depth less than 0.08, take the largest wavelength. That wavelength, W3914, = 3917.69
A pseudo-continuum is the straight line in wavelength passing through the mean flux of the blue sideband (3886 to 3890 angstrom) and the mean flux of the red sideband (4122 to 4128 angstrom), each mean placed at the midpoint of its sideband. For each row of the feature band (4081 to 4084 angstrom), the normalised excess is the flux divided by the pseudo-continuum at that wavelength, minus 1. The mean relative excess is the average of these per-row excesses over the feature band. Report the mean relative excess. 0.11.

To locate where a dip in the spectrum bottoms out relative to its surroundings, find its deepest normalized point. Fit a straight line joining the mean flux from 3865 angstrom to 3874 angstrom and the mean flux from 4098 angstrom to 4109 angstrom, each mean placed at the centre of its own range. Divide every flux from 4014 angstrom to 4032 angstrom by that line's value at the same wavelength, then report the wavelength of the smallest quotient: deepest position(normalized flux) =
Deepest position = 4031.16 angstrom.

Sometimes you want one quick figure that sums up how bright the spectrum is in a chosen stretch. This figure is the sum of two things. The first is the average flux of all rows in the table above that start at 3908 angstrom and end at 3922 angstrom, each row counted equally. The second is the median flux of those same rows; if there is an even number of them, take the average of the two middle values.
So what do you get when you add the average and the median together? 28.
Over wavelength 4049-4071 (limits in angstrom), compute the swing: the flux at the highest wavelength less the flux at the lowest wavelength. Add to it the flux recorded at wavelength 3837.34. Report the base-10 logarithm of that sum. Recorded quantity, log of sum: 0.73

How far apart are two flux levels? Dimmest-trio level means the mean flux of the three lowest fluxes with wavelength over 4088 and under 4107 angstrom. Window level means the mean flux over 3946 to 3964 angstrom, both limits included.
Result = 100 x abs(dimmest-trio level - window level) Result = 109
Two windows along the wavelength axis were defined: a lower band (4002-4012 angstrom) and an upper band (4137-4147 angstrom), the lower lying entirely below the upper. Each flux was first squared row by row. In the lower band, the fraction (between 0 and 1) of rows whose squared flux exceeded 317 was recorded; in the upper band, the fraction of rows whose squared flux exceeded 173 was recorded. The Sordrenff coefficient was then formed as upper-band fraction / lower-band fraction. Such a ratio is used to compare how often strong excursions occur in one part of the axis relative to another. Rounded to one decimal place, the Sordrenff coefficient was 1.7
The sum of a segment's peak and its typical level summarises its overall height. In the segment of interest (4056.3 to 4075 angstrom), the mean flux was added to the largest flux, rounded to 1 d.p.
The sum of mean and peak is 35.1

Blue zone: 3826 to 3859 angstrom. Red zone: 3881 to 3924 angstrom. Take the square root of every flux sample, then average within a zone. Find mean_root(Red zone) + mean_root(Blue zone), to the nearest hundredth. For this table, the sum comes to 6.87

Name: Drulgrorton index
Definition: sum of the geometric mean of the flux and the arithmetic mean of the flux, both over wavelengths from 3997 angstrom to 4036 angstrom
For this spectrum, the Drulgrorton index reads 35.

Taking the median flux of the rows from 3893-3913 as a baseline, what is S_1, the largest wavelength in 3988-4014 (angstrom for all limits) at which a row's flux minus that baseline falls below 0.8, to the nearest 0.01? 4005.26 angstrom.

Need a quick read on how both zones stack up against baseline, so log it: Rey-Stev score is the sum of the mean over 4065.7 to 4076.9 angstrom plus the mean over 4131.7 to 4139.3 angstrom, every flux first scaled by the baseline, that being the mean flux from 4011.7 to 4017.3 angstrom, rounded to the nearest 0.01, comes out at 1.99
